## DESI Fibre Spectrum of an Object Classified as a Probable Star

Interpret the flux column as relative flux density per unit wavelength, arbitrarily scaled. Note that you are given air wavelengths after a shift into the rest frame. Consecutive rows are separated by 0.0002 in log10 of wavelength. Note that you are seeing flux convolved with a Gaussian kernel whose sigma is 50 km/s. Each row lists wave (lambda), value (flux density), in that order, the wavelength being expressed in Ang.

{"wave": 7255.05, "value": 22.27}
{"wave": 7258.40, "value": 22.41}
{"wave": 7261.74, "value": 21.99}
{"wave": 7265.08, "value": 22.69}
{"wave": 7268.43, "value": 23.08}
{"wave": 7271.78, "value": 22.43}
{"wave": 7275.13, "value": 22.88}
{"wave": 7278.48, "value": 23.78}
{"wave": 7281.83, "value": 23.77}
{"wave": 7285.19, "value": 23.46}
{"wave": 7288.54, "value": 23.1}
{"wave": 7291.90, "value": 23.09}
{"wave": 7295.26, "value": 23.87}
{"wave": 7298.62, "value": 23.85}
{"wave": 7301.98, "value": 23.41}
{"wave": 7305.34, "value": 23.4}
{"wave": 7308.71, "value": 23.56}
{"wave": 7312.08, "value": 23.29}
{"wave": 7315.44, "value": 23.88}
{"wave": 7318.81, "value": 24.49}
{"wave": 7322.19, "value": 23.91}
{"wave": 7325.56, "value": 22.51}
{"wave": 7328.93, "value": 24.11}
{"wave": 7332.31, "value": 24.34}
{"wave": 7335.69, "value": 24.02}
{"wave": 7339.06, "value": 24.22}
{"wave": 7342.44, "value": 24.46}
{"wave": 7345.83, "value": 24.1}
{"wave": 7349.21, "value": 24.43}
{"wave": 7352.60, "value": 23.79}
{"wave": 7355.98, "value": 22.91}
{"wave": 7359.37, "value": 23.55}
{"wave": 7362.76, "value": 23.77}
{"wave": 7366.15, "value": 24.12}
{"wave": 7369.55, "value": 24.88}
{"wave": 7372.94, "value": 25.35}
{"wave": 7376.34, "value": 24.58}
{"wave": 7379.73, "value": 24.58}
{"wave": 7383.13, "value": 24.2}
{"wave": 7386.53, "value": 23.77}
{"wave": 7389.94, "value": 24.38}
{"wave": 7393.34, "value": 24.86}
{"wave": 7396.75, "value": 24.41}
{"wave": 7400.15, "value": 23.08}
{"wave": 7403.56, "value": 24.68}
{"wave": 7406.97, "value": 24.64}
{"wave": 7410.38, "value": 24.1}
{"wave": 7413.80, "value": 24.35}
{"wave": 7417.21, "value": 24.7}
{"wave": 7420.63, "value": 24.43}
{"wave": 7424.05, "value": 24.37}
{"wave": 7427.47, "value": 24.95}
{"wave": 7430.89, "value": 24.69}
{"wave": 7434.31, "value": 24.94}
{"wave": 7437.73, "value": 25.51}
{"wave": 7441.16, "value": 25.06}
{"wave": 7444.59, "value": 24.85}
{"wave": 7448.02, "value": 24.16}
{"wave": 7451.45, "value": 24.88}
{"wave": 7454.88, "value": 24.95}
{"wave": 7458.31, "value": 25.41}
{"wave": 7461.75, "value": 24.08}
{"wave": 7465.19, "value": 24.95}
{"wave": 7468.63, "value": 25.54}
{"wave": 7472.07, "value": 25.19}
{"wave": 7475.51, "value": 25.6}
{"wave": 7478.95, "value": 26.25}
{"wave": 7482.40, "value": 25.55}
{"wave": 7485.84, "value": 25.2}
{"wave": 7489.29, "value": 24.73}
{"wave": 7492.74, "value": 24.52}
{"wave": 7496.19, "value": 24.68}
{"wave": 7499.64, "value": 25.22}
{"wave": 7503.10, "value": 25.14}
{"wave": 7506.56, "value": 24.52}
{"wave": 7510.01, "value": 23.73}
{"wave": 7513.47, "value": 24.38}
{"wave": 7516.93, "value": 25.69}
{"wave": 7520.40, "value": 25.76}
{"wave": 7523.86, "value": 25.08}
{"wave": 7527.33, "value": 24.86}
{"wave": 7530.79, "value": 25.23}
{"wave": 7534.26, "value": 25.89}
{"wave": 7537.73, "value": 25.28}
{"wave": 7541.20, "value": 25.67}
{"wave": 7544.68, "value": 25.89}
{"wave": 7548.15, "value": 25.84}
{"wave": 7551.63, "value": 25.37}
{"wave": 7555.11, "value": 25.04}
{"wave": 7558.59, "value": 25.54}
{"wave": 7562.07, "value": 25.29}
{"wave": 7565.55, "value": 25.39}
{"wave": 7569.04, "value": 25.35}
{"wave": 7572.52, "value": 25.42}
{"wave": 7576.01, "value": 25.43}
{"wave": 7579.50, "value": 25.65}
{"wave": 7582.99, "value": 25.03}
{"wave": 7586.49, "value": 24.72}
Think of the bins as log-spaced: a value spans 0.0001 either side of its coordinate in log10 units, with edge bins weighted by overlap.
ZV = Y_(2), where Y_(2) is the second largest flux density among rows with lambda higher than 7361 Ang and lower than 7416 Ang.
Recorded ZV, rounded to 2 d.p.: 24.88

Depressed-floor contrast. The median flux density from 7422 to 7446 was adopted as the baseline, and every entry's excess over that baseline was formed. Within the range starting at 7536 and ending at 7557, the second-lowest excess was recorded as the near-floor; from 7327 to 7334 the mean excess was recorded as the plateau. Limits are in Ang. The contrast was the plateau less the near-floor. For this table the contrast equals -1.1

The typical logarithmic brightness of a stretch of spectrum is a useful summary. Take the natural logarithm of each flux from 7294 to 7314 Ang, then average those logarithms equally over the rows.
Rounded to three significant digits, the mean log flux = 3.16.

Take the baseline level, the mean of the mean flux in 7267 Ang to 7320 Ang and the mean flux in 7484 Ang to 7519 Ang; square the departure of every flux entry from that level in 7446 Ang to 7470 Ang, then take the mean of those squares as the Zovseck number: 0.8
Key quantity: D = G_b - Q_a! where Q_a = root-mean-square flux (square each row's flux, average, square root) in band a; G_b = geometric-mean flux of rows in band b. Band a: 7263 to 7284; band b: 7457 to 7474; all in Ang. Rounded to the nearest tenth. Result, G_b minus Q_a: 1.9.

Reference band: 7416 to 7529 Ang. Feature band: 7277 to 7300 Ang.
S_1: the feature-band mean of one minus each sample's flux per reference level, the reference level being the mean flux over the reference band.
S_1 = 0.06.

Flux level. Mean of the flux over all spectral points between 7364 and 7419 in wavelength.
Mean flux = 24.4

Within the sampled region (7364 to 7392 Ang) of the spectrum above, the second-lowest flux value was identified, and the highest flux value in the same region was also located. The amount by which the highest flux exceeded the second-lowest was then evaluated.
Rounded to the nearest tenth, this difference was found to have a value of 1.2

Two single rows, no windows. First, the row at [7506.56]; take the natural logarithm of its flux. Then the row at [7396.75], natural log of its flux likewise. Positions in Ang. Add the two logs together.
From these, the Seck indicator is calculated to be 6.394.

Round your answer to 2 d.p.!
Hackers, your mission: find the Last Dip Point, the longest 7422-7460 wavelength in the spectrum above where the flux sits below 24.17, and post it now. 7448.02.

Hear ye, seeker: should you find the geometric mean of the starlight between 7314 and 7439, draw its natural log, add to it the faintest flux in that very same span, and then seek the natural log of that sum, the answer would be 3.25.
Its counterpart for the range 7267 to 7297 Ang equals 3.24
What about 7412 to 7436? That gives 3.32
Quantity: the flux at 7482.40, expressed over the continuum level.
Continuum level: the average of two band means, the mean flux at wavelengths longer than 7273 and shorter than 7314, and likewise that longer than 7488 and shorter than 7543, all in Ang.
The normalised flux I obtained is 1.05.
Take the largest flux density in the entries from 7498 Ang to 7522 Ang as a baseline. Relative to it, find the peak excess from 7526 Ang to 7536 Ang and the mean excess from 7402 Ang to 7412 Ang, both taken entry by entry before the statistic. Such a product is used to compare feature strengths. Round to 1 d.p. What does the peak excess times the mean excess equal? -0.2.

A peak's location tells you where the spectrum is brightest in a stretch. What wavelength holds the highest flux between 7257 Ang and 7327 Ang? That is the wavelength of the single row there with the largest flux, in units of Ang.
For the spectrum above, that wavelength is 7318.81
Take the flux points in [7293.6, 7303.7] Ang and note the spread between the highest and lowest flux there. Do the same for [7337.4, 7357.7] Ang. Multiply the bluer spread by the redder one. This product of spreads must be 0.7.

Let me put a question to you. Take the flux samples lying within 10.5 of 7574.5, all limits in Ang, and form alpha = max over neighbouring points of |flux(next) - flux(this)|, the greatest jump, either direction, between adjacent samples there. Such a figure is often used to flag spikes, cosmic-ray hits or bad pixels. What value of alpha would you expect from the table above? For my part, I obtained 0.62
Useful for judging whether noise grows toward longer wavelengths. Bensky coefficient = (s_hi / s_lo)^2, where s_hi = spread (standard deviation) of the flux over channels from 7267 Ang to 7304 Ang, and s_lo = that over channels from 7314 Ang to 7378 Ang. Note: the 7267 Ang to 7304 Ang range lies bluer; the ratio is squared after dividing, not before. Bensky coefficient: 0.5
